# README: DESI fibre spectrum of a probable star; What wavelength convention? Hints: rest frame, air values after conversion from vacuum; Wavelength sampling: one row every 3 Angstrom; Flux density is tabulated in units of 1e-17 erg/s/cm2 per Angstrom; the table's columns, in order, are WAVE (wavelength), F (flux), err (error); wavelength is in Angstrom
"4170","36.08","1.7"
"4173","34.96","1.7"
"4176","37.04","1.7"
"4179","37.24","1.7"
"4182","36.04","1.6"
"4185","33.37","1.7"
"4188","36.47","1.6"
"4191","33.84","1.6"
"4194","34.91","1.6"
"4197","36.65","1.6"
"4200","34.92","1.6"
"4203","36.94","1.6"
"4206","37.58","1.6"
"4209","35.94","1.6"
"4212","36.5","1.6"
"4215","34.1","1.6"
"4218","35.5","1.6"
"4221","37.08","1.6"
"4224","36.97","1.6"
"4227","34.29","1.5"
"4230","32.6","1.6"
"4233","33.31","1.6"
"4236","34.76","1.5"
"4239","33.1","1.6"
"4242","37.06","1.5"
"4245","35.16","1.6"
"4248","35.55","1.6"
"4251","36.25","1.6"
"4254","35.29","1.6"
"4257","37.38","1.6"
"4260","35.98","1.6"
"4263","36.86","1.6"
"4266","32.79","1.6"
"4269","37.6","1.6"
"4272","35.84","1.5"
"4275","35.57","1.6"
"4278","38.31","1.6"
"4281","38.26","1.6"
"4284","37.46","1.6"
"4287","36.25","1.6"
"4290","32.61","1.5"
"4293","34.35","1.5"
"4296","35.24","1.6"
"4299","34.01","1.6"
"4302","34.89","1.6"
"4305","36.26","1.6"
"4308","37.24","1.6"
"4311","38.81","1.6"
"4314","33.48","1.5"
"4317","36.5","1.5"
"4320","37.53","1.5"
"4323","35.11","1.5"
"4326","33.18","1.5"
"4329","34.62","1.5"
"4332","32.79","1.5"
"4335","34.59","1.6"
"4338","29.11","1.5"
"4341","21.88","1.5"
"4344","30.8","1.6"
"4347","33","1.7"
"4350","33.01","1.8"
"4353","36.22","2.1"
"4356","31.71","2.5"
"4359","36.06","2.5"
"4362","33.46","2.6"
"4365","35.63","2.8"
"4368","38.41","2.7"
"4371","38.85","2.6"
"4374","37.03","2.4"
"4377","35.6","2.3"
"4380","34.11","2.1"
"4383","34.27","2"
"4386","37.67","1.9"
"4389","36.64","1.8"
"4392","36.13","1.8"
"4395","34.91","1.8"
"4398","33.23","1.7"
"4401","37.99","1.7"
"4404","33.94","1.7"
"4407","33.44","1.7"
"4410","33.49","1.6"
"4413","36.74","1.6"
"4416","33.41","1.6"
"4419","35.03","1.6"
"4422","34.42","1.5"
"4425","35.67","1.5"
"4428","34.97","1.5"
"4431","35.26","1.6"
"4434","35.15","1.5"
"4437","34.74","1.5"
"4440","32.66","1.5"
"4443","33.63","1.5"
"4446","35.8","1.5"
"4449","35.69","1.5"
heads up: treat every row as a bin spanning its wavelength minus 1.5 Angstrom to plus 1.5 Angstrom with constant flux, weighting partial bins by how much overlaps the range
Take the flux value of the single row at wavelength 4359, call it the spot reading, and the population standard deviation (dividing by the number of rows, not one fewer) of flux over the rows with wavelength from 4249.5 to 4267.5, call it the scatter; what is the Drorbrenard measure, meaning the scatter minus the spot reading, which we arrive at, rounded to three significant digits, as -34.6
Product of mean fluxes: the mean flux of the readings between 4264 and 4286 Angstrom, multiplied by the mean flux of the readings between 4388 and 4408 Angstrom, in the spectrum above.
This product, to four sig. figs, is 1286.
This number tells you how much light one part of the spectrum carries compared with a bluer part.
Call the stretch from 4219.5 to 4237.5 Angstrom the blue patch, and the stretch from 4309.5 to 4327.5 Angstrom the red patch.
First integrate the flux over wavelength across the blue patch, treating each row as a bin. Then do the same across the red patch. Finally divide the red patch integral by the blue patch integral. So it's 1.03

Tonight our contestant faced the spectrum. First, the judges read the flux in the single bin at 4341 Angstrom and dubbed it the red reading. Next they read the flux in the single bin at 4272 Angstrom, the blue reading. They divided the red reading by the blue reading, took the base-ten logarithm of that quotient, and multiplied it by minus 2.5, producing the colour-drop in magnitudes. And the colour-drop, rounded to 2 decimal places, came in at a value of 0.54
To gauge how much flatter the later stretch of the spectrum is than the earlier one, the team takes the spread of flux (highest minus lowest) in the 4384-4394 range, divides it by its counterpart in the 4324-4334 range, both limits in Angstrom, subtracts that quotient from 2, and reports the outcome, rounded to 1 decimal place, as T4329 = 1.2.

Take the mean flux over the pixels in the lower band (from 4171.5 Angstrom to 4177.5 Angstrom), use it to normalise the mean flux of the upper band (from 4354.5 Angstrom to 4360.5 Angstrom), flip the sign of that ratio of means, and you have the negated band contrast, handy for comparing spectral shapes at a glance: -0.94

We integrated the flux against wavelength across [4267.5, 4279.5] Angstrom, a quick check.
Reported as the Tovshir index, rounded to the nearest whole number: 442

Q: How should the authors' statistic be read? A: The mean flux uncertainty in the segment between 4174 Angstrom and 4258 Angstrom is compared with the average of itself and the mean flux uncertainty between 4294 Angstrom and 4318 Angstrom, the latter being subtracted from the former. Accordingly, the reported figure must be 0.01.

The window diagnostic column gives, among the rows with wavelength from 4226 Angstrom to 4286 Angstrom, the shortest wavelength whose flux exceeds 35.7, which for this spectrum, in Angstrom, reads 4242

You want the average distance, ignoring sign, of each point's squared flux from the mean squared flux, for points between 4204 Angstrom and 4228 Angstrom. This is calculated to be 74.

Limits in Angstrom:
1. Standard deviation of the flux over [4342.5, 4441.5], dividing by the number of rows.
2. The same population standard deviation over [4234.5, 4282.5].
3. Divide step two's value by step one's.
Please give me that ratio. 0.83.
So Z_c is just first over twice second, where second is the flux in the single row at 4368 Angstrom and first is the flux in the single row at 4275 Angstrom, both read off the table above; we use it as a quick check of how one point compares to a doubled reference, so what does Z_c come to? 0.46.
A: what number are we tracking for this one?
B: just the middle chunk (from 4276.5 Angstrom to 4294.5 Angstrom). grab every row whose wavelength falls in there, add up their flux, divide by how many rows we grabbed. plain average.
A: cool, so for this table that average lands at 36.2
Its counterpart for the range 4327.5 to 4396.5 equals 34.2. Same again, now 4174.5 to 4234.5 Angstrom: 35.6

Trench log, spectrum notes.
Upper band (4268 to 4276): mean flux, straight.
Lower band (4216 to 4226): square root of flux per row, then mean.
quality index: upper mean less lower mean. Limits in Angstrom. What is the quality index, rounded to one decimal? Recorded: 30.3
